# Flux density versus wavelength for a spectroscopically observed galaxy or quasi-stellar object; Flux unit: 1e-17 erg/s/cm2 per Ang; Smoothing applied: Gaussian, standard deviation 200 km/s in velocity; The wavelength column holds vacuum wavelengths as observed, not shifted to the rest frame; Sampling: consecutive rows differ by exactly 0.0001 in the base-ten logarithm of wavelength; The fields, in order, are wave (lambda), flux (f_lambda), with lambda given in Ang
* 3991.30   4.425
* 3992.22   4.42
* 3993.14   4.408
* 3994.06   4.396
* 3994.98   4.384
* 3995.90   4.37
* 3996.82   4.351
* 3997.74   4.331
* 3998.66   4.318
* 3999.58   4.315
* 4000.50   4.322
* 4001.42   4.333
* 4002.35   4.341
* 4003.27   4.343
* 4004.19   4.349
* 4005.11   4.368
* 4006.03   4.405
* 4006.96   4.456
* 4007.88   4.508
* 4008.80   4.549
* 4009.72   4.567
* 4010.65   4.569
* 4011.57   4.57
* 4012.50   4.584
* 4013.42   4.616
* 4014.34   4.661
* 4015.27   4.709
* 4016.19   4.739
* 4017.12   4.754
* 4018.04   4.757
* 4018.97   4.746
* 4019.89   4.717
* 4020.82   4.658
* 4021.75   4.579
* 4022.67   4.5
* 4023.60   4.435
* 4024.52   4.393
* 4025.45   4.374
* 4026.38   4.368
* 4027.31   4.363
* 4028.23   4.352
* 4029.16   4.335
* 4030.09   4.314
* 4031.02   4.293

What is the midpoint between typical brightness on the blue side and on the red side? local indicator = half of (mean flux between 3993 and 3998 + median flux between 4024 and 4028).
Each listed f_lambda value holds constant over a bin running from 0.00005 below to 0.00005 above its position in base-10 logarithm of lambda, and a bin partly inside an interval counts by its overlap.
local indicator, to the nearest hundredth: 4.37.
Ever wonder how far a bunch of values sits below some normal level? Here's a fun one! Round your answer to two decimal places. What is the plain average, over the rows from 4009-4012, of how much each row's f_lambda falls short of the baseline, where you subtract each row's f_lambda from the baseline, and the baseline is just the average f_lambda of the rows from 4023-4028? -0.18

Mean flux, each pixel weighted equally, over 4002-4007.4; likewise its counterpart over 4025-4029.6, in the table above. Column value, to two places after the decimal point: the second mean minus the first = -0.02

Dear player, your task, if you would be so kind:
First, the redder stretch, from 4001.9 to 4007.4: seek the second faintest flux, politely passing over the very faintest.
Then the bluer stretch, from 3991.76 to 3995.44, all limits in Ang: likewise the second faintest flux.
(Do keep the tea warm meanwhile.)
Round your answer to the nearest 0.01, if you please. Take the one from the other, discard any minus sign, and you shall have 0.05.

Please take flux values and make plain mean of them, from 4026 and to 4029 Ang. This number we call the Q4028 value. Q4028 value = 4.36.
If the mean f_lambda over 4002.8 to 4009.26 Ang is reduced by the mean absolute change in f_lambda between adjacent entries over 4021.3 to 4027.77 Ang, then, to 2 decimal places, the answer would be 4.39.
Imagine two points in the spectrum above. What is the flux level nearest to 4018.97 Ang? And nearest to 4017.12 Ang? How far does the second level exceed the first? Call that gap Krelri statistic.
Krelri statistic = 0.01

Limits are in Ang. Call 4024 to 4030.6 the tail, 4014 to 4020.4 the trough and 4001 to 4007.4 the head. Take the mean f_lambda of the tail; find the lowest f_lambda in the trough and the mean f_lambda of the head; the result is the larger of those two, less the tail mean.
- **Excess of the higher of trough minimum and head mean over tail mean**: 0.30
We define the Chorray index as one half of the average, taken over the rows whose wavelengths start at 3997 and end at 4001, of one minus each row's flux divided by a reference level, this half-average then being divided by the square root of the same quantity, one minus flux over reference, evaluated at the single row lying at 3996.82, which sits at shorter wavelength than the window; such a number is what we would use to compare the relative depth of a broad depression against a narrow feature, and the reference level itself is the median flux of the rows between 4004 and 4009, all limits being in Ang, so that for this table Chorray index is 0.09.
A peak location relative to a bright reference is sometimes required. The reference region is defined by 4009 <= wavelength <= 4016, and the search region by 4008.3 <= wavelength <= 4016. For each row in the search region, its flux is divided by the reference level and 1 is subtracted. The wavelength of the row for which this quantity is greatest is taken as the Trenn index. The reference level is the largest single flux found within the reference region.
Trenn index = 4015.27 Ang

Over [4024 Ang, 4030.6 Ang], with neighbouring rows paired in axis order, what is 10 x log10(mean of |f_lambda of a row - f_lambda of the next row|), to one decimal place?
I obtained -18.8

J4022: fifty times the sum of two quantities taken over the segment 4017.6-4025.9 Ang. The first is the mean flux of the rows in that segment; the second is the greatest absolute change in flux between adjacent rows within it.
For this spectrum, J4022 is 233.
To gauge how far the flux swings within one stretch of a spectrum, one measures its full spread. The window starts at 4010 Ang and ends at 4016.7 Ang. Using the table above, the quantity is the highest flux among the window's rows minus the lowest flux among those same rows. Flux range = 0.17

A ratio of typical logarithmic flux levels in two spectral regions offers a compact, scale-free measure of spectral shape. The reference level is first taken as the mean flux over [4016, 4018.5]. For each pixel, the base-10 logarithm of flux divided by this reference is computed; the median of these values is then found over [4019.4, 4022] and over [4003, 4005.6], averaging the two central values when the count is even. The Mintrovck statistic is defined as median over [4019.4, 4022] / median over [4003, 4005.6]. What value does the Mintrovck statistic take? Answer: 0.22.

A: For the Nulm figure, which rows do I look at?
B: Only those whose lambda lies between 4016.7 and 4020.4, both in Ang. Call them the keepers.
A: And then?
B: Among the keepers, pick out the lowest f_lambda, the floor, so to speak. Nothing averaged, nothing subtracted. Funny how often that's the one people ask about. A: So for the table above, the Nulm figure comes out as 4.717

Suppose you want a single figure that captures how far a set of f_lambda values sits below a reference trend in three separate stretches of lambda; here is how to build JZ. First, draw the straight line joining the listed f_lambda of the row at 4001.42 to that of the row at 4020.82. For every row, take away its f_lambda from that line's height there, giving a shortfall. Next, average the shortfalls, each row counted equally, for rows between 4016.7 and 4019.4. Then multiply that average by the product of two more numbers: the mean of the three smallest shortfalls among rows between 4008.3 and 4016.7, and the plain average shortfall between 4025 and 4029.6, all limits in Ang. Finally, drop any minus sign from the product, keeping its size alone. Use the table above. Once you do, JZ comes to 0.0079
